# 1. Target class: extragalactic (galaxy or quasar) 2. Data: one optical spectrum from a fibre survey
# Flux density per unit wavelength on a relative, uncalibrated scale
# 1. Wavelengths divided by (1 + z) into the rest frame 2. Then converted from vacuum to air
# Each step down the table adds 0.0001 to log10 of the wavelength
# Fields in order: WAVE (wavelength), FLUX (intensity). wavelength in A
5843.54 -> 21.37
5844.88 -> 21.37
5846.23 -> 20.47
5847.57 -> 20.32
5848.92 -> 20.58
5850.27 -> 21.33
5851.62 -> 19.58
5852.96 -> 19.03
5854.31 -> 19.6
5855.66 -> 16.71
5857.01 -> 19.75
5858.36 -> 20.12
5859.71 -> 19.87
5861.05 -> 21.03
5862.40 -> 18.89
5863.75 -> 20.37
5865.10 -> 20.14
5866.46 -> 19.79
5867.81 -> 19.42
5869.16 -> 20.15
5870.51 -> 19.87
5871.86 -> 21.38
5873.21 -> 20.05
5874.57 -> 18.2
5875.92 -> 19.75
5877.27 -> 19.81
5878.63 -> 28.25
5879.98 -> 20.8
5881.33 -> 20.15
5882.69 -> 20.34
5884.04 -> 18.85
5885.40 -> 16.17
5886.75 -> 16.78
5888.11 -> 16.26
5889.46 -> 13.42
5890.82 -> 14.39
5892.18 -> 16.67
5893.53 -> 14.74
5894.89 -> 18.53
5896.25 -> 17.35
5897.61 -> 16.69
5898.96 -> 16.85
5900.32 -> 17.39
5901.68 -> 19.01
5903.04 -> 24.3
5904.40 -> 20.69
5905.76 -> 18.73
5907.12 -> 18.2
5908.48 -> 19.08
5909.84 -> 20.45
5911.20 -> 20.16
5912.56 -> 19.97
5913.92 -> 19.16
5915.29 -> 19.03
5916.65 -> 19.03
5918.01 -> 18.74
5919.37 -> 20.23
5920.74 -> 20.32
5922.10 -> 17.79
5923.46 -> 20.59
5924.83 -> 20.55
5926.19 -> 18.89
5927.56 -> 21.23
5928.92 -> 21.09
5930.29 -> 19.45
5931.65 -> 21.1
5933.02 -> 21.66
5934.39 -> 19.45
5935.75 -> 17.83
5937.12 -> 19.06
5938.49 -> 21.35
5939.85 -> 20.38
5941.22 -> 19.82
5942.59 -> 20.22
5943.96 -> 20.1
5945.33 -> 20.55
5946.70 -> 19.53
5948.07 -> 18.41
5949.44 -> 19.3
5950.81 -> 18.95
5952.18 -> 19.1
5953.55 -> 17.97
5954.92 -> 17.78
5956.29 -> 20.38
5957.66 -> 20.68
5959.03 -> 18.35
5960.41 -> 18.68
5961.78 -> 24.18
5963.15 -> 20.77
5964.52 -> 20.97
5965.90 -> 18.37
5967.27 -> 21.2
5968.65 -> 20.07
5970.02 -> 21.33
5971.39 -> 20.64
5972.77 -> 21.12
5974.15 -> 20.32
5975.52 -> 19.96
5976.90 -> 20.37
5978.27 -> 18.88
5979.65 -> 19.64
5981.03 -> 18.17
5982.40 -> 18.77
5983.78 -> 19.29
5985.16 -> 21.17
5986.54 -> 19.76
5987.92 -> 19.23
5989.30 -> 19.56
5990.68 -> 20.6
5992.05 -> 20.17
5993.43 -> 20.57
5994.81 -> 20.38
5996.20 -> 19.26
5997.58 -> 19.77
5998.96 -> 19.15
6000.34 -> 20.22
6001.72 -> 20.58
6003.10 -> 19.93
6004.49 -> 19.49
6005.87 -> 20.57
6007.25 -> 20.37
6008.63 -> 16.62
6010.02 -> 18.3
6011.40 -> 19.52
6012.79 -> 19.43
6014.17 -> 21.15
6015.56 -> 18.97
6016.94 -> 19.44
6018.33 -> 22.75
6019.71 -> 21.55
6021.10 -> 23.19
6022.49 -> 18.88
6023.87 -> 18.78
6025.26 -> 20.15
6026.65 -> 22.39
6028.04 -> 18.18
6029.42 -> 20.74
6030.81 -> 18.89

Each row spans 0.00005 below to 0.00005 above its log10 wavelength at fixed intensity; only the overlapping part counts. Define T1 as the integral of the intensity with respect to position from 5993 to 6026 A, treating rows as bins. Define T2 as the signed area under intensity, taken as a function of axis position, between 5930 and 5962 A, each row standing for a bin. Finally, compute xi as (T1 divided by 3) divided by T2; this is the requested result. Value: 0.348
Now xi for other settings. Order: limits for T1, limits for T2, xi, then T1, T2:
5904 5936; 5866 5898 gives 0.353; 632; 597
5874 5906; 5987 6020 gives 0.301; 592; 656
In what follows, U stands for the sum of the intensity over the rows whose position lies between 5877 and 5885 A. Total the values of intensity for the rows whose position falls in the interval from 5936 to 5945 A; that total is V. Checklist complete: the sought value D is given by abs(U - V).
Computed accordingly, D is 7.3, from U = 128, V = 121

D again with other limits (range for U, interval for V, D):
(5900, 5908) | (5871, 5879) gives 9.1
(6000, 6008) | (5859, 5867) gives 1.1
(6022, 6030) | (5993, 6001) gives 0.2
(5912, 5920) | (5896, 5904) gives 4.6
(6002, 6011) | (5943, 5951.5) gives 1.6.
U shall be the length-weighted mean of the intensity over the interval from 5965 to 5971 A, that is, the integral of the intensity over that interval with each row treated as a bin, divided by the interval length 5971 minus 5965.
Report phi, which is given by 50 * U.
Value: 1015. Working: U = 20.3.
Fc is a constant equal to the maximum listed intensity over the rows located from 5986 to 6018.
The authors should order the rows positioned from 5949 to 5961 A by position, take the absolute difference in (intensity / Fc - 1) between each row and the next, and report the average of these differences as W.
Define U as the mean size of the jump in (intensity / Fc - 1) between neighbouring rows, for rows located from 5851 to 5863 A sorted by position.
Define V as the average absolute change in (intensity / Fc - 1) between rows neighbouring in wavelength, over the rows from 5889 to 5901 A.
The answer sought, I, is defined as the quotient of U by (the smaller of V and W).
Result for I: 1.5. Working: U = 0.06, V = 0.07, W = 0.044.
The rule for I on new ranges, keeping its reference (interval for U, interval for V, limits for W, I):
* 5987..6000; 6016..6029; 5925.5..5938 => 0.4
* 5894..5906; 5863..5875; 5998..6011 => 2.3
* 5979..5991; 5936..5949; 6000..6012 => 1.1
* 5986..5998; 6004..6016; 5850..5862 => 0.4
